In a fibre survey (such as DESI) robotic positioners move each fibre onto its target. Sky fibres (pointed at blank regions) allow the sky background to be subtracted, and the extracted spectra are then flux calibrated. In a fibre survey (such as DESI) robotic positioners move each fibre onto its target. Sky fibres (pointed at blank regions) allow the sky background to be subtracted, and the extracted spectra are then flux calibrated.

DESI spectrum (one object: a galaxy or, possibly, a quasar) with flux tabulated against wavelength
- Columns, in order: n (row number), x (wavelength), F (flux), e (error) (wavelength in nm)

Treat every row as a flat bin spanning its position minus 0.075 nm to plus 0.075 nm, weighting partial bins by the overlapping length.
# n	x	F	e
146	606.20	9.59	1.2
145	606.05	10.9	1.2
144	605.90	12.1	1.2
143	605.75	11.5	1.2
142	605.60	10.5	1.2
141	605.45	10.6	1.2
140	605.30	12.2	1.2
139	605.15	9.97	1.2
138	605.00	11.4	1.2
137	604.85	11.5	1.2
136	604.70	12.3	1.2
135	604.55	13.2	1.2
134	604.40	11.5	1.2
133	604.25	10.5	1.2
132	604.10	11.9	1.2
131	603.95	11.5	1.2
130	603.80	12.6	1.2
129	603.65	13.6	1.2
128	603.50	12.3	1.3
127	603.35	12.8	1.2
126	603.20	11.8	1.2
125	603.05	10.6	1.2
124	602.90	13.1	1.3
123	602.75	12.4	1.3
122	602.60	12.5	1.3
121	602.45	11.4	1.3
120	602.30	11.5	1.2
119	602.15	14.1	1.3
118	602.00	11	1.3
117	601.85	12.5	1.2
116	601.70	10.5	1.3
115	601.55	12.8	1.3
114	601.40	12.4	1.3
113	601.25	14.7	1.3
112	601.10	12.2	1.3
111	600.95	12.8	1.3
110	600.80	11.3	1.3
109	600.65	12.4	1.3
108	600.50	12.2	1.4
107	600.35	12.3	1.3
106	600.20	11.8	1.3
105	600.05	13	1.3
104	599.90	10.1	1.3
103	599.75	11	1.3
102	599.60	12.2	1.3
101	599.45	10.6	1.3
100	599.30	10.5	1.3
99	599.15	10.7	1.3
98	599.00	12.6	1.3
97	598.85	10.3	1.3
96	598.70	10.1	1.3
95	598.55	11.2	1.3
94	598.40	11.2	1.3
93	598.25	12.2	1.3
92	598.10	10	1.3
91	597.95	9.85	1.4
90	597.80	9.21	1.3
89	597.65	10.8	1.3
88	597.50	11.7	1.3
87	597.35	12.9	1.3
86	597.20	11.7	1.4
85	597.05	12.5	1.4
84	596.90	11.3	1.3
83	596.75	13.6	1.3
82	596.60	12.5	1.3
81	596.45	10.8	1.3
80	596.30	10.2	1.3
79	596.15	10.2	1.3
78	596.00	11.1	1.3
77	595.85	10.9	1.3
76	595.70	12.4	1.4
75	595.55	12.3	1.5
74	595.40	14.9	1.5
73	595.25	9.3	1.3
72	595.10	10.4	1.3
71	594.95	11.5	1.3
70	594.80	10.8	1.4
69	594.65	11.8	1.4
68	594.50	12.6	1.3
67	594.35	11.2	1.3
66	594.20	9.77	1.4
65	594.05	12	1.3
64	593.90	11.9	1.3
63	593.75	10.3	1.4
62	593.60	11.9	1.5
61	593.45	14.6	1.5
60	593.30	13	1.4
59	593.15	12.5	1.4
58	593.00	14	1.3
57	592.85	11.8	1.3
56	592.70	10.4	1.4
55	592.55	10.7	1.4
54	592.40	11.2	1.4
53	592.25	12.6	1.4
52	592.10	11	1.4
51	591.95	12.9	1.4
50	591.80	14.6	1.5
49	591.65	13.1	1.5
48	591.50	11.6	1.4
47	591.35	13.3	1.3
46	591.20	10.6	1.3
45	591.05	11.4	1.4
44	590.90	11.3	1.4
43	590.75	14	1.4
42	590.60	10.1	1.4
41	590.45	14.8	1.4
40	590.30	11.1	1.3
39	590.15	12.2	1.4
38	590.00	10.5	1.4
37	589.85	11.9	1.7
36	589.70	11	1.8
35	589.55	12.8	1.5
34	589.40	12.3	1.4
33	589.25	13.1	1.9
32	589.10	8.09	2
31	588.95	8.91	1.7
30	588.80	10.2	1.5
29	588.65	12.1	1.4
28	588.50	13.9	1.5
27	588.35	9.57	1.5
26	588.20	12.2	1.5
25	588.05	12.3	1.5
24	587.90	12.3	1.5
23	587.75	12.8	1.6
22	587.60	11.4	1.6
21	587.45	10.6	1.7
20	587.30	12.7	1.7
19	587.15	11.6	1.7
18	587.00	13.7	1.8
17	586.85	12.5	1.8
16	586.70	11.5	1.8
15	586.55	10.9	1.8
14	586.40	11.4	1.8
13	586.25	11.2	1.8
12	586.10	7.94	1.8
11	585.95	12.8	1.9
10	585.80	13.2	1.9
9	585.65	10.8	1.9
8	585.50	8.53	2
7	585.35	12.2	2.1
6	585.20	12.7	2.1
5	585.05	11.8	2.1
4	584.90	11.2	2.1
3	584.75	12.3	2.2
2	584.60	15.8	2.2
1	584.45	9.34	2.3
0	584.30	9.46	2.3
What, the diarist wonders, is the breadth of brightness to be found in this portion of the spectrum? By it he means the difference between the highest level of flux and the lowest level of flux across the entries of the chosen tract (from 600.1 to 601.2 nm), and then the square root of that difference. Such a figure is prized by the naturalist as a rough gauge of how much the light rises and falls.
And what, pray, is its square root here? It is 1.2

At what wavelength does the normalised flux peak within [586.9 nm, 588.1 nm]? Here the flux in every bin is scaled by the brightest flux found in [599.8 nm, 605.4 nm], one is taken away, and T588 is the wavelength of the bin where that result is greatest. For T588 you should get 587.00 nm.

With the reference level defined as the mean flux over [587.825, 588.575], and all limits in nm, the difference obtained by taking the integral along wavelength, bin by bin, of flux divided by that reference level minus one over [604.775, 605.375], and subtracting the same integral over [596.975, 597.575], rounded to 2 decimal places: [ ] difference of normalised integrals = -0.05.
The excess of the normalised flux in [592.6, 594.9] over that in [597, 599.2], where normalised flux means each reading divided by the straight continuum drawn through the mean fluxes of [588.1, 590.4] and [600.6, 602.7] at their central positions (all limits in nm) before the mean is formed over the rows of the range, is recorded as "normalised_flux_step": 0.09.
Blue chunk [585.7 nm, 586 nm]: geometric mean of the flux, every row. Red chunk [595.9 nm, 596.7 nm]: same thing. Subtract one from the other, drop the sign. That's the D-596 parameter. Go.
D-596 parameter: 2.1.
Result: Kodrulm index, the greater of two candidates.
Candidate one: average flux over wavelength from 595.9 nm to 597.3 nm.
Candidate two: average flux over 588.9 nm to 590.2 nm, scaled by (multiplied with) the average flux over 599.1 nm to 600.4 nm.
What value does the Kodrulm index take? 127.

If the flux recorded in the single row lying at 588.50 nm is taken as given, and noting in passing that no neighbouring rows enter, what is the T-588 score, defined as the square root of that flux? 3.7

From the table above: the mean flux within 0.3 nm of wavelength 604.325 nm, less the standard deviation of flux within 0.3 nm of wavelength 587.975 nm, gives 11.5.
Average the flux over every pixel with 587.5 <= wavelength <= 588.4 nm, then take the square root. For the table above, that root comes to 3.43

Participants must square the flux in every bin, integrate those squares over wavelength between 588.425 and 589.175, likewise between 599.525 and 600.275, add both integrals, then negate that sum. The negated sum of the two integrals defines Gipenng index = -190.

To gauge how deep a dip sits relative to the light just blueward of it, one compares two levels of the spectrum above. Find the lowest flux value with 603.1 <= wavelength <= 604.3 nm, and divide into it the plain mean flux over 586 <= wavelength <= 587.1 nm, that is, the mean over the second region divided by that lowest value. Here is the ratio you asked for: 1.08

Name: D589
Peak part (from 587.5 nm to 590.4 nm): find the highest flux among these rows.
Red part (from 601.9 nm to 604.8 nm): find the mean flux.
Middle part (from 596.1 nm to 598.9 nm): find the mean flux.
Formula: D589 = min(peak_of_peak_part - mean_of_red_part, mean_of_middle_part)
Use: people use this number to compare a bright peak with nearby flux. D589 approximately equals 1.8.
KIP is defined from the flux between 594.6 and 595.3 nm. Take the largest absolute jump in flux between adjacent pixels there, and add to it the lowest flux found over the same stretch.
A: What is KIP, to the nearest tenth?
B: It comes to 10.4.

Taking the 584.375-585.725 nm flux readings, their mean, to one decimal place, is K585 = 11.6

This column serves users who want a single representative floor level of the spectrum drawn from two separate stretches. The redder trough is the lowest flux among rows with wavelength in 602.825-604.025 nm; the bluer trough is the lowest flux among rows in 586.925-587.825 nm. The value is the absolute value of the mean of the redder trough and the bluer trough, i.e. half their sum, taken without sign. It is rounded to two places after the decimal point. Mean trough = 10.60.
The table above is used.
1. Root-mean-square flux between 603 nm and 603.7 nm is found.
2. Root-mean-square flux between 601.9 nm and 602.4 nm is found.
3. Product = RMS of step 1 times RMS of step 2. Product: 151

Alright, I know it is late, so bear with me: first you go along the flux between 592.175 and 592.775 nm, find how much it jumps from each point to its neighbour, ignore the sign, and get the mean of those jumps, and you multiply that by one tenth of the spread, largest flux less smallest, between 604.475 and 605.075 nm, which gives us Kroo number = 0.13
